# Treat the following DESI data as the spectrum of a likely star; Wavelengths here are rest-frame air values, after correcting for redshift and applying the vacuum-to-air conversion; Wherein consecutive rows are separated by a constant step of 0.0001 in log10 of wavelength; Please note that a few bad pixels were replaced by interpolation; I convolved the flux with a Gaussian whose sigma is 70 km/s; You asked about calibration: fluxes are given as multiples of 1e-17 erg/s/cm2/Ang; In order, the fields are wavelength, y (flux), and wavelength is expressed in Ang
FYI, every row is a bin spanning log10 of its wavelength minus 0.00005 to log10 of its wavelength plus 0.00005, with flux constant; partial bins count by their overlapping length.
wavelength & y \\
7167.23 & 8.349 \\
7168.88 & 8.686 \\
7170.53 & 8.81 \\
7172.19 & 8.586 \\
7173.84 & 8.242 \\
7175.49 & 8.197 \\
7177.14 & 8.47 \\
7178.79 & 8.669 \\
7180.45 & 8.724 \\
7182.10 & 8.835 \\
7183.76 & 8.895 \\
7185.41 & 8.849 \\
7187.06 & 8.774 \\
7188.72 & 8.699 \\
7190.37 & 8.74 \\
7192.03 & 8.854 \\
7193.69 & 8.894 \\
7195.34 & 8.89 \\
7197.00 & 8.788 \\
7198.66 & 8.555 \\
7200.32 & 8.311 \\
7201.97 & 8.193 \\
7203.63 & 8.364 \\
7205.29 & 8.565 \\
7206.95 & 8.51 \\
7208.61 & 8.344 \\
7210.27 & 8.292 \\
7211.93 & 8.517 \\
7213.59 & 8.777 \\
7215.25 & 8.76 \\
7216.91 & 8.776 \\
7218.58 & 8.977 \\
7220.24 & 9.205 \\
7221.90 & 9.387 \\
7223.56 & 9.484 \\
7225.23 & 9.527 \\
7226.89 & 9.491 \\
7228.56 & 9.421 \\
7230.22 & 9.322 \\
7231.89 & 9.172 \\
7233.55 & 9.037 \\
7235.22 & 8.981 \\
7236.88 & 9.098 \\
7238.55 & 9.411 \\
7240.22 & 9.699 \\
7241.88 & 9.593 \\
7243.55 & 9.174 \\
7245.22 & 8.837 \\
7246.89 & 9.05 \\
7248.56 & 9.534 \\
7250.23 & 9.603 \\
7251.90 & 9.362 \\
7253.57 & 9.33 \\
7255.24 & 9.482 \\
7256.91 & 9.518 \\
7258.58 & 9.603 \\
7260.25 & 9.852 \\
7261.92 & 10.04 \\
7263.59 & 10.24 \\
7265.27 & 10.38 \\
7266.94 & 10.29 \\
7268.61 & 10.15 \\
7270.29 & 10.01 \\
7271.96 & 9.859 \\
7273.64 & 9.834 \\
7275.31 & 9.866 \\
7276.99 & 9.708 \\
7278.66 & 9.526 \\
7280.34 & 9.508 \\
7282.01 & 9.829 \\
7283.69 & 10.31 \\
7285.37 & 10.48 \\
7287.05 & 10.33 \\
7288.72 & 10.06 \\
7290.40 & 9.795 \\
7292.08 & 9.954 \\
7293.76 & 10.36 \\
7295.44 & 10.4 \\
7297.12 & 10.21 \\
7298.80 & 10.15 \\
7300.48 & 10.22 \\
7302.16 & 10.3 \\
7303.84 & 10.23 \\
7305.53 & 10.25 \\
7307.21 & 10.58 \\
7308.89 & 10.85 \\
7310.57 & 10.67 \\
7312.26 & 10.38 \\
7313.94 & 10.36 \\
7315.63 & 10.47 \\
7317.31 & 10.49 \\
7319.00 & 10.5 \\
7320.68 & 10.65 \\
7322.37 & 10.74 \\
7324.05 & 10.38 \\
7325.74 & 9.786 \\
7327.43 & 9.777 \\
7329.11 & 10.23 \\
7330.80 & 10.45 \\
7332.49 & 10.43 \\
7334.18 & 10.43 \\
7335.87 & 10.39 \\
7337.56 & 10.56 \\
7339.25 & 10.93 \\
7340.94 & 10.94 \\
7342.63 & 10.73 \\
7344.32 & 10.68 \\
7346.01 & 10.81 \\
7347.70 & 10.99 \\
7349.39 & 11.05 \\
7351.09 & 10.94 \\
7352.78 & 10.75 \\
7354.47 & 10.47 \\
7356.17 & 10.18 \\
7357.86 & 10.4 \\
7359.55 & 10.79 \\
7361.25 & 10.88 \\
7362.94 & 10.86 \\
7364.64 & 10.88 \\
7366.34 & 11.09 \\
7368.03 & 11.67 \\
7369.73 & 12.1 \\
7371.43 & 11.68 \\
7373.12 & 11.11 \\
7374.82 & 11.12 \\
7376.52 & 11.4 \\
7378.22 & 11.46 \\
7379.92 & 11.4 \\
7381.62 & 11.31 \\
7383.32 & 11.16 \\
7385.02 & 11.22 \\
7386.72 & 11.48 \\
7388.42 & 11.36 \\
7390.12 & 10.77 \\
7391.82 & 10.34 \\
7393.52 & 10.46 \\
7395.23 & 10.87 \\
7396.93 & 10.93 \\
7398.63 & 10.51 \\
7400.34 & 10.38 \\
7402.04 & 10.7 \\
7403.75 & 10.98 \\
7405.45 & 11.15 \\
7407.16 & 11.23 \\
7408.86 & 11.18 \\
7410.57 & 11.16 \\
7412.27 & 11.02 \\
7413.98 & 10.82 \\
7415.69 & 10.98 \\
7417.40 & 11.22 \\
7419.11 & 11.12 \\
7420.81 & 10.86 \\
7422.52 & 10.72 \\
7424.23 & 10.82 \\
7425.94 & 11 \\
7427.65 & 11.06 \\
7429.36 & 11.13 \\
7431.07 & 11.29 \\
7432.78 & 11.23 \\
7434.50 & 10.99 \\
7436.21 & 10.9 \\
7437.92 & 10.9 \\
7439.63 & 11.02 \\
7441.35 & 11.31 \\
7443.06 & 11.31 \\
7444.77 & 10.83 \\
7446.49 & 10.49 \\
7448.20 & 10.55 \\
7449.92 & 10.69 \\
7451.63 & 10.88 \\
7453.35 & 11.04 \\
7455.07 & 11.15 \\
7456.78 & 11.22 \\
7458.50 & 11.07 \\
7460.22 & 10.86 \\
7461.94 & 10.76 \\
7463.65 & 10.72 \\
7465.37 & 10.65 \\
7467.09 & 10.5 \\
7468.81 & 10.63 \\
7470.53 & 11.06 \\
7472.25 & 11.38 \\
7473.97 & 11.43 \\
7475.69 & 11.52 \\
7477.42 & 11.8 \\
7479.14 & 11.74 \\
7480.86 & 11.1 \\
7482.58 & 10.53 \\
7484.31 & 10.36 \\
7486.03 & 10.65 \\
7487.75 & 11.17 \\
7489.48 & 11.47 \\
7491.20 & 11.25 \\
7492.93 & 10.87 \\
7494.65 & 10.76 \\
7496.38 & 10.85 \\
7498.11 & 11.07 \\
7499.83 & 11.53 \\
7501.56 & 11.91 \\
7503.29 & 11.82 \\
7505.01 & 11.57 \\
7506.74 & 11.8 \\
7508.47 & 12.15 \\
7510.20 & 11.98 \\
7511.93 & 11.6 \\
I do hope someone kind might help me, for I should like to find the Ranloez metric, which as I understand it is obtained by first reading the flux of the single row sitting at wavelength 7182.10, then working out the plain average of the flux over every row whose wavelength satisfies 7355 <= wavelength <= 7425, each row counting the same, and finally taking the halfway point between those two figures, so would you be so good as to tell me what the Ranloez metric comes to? 9.9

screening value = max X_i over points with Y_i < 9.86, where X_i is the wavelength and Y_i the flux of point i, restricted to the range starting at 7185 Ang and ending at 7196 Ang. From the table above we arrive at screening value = 7195.34 Ang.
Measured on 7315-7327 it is 7325.74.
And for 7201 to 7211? 7210.27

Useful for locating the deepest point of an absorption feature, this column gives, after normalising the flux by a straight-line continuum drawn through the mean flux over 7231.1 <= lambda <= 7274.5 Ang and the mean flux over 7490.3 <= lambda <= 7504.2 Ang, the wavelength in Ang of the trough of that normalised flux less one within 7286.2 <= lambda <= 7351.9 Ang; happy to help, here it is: 7327.43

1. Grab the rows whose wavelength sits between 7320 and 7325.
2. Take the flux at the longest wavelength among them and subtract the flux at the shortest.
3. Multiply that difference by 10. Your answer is -3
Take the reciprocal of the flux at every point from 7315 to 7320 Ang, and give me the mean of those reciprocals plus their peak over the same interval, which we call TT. 0.191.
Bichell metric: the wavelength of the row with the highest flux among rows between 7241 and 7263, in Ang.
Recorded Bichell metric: 7261.92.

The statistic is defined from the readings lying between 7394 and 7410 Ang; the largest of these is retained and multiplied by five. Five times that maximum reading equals 56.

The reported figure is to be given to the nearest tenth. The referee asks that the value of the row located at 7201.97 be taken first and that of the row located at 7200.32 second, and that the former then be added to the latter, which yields 16.5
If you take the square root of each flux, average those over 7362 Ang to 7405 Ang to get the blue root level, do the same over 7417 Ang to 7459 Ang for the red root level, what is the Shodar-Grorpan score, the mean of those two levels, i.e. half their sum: 3.32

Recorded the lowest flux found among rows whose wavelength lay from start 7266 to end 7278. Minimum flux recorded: 9.708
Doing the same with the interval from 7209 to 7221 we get 8.292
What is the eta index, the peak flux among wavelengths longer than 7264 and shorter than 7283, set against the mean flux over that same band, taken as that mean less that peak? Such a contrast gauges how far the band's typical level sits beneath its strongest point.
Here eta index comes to -0.47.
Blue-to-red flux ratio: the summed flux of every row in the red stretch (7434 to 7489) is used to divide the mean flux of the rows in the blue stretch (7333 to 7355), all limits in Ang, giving 0.03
